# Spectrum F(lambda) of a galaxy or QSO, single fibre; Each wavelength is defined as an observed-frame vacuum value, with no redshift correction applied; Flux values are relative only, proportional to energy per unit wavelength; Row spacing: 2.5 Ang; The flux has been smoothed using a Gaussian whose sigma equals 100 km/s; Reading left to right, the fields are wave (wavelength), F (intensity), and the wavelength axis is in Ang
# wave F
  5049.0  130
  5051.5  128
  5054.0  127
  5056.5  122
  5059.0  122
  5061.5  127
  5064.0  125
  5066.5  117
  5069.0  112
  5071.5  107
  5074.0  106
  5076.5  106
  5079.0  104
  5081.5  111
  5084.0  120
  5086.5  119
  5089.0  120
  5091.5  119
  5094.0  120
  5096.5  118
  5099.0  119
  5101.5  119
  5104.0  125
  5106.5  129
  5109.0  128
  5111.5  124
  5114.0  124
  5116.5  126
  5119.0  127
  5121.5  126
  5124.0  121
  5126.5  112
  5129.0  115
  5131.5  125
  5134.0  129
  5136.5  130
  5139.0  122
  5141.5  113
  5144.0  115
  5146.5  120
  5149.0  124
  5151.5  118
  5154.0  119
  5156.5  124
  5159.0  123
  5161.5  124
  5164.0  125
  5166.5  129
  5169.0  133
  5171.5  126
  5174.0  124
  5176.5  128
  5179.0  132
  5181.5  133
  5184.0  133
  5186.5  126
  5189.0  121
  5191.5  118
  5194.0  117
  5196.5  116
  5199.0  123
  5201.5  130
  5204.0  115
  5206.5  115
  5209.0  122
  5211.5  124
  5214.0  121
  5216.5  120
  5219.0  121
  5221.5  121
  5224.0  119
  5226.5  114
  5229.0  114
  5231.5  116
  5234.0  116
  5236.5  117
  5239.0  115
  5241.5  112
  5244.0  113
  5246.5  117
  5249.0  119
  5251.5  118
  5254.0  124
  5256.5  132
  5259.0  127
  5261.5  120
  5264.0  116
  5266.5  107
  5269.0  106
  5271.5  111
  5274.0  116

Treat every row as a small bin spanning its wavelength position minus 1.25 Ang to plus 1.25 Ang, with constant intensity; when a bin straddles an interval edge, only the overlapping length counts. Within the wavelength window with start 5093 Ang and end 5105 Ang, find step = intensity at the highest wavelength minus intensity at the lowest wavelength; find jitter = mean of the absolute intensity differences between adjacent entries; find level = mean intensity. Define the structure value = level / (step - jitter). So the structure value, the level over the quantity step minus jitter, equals 44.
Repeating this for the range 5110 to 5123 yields 125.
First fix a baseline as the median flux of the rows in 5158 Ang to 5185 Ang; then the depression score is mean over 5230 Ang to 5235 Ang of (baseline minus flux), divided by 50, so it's 0.24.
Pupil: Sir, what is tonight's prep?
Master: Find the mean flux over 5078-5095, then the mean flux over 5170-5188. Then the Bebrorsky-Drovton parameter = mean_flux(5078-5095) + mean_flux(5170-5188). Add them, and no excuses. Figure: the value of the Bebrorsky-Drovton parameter 245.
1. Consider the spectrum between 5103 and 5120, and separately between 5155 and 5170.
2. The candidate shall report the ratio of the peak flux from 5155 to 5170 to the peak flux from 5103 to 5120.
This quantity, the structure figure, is 1.03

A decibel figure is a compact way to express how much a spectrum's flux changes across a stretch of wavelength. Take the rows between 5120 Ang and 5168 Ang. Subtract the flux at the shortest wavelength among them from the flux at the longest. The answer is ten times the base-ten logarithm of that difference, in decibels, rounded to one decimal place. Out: 4.8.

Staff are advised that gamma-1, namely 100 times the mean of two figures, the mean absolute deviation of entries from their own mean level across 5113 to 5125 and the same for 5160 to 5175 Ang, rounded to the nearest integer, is 231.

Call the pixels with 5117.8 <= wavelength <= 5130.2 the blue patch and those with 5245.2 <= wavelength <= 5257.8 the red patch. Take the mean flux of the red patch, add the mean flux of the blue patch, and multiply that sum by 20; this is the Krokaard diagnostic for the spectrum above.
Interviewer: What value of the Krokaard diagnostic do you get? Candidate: 4844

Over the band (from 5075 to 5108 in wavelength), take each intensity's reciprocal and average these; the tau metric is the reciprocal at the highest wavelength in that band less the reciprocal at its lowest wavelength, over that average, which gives -0.20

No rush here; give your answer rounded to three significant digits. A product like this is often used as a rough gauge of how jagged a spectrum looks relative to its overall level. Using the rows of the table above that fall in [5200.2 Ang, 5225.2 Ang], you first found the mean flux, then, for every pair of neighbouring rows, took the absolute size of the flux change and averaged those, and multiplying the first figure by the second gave 416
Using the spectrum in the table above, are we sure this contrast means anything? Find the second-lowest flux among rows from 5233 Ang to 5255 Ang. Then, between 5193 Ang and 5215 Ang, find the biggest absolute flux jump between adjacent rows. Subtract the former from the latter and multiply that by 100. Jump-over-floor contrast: -9800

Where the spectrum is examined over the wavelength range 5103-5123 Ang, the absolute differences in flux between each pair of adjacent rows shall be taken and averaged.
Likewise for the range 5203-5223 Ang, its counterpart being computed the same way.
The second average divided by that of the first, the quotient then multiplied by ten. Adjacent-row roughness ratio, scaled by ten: 10.8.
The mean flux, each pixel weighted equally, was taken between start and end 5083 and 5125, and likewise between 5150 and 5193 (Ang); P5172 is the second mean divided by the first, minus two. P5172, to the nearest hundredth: -0.98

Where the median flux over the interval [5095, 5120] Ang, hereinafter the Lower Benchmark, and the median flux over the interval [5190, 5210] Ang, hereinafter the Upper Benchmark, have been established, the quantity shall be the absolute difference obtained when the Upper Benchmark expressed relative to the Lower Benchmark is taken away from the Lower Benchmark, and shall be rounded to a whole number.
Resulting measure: 124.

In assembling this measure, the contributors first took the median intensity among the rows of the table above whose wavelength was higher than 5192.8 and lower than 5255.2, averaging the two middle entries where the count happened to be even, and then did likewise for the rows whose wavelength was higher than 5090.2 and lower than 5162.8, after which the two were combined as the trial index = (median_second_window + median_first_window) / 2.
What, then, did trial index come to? 120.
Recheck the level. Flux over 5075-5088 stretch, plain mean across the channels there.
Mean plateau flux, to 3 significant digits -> 112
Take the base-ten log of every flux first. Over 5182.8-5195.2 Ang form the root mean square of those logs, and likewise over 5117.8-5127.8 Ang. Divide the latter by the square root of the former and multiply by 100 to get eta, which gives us 144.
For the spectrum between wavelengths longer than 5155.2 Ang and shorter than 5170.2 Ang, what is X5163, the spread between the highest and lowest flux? 10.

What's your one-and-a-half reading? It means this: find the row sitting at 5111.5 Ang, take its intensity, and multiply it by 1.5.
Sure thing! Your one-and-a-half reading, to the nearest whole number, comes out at 186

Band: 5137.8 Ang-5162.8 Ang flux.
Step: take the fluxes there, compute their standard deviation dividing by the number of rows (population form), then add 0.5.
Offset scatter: 4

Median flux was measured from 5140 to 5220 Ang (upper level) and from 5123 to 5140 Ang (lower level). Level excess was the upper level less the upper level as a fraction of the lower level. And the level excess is 122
